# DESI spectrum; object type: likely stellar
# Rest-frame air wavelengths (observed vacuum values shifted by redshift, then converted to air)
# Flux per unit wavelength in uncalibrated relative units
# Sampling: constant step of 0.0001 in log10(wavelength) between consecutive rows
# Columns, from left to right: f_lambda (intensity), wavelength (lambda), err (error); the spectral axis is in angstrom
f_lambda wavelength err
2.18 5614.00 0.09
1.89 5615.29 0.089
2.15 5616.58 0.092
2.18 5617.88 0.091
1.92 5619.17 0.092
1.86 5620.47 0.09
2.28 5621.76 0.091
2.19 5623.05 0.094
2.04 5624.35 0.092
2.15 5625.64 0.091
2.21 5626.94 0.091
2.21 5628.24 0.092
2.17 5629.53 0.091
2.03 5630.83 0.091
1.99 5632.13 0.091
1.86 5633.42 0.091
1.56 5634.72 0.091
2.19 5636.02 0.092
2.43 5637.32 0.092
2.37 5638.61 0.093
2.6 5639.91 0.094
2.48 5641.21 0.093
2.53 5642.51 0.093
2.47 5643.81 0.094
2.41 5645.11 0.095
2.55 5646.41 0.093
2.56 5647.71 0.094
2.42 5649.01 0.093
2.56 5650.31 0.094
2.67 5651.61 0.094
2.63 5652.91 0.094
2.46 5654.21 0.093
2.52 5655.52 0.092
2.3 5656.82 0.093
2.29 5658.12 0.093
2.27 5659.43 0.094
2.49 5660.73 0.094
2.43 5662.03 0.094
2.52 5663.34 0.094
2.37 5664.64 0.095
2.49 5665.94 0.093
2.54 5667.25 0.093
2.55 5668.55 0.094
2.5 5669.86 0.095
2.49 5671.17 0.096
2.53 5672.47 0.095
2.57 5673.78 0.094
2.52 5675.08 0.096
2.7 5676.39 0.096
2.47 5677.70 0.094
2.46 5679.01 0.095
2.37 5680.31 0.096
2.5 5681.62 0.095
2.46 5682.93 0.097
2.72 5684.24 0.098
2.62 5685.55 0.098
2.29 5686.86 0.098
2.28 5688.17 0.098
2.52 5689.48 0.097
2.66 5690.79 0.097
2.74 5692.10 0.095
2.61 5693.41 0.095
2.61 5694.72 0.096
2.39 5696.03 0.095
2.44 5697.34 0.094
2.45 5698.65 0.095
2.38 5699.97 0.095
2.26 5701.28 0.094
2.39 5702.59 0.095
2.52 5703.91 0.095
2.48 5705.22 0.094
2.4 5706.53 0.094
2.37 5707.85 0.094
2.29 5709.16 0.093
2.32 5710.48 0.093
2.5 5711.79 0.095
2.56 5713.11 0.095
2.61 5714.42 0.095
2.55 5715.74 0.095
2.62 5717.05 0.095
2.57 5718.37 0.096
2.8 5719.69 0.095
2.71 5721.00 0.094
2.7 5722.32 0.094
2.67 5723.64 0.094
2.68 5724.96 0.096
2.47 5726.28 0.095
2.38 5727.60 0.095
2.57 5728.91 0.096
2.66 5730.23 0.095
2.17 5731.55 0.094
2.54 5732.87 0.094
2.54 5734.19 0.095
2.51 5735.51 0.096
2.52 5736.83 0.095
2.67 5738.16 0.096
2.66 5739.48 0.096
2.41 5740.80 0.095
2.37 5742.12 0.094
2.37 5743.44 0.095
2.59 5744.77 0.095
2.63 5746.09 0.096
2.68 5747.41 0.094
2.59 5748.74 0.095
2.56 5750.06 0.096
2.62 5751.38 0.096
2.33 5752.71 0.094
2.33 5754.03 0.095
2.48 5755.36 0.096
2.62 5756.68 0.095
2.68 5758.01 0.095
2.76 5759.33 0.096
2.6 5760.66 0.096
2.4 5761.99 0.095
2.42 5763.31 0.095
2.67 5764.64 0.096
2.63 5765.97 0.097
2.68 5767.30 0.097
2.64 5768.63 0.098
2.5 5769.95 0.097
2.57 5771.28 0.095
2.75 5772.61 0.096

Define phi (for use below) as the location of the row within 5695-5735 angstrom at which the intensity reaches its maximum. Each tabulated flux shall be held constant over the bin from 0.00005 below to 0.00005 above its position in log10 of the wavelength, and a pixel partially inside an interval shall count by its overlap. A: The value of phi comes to 5719.69 angstrom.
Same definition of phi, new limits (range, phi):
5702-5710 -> 5703.91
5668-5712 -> 5692.10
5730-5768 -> 5759.33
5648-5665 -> 5651.61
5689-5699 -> 5692.10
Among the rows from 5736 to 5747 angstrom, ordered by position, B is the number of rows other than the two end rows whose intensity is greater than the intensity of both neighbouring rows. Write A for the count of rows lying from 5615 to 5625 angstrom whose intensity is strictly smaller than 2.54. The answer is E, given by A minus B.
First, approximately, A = 8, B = 1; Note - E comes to 7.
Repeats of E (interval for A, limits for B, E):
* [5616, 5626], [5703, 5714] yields 8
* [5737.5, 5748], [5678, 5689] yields 1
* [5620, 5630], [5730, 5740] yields 7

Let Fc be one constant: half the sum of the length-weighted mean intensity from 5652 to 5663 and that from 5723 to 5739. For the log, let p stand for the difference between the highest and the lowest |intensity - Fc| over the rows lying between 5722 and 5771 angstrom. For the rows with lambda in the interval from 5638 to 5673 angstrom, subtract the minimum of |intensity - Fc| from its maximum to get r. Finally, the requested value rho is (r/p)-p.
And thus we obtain 0.37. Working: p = 0.310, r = 0.21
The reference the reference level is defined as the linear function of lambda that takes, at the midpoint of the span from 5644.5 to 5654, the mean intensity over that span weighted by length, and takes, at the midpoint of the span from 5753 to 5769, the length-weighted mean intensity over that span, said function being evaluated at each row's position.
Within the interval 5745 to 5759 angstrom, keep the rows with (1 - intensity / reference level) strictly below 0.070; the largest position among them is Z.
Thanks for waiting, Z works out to 5758.01 angstrom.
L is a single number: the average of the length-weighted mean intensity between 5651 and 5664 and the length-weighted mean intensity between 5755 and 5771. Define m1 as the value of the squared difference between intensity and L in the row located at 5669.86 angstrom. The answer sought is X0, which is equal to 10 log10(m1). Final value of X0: -32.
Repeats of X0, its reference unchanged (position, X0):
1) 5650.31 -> -29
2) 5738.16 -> -17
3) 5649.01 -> -20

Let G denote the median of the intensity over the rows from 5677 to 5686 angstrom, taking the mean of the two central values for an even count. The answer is 2.47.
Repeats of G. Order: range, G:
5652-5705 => 2.49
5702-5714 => 2.40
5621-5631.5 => 2.18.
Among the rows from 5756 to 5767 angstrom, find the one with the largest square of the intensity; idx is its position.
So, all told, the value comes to 5759.33 angstrom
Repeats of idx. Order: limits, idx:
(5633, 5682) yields 5676.39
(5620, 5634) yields 5621.76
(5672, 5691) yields 5684.24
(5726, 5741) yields 5738.16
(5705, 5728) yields 5719.69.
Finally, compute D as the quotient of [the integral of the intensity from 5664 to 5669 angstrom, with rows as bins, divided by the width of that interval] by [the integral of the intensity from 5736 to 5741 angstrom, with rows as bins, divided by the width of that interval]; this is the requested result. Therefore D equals 0.97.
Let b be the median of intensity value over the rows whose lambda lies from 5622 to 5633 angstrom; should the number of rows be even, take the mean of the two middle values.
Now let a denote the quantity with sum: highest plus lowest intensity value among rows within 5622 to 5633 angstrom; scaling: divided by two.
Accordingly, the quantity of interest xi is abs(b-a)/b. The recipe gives 0.028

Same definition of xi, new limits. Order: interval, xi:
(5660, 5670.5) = 0.014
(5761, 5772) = 0.023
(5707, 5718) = 0.028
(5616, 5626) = 0.037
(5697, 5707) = 0.012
